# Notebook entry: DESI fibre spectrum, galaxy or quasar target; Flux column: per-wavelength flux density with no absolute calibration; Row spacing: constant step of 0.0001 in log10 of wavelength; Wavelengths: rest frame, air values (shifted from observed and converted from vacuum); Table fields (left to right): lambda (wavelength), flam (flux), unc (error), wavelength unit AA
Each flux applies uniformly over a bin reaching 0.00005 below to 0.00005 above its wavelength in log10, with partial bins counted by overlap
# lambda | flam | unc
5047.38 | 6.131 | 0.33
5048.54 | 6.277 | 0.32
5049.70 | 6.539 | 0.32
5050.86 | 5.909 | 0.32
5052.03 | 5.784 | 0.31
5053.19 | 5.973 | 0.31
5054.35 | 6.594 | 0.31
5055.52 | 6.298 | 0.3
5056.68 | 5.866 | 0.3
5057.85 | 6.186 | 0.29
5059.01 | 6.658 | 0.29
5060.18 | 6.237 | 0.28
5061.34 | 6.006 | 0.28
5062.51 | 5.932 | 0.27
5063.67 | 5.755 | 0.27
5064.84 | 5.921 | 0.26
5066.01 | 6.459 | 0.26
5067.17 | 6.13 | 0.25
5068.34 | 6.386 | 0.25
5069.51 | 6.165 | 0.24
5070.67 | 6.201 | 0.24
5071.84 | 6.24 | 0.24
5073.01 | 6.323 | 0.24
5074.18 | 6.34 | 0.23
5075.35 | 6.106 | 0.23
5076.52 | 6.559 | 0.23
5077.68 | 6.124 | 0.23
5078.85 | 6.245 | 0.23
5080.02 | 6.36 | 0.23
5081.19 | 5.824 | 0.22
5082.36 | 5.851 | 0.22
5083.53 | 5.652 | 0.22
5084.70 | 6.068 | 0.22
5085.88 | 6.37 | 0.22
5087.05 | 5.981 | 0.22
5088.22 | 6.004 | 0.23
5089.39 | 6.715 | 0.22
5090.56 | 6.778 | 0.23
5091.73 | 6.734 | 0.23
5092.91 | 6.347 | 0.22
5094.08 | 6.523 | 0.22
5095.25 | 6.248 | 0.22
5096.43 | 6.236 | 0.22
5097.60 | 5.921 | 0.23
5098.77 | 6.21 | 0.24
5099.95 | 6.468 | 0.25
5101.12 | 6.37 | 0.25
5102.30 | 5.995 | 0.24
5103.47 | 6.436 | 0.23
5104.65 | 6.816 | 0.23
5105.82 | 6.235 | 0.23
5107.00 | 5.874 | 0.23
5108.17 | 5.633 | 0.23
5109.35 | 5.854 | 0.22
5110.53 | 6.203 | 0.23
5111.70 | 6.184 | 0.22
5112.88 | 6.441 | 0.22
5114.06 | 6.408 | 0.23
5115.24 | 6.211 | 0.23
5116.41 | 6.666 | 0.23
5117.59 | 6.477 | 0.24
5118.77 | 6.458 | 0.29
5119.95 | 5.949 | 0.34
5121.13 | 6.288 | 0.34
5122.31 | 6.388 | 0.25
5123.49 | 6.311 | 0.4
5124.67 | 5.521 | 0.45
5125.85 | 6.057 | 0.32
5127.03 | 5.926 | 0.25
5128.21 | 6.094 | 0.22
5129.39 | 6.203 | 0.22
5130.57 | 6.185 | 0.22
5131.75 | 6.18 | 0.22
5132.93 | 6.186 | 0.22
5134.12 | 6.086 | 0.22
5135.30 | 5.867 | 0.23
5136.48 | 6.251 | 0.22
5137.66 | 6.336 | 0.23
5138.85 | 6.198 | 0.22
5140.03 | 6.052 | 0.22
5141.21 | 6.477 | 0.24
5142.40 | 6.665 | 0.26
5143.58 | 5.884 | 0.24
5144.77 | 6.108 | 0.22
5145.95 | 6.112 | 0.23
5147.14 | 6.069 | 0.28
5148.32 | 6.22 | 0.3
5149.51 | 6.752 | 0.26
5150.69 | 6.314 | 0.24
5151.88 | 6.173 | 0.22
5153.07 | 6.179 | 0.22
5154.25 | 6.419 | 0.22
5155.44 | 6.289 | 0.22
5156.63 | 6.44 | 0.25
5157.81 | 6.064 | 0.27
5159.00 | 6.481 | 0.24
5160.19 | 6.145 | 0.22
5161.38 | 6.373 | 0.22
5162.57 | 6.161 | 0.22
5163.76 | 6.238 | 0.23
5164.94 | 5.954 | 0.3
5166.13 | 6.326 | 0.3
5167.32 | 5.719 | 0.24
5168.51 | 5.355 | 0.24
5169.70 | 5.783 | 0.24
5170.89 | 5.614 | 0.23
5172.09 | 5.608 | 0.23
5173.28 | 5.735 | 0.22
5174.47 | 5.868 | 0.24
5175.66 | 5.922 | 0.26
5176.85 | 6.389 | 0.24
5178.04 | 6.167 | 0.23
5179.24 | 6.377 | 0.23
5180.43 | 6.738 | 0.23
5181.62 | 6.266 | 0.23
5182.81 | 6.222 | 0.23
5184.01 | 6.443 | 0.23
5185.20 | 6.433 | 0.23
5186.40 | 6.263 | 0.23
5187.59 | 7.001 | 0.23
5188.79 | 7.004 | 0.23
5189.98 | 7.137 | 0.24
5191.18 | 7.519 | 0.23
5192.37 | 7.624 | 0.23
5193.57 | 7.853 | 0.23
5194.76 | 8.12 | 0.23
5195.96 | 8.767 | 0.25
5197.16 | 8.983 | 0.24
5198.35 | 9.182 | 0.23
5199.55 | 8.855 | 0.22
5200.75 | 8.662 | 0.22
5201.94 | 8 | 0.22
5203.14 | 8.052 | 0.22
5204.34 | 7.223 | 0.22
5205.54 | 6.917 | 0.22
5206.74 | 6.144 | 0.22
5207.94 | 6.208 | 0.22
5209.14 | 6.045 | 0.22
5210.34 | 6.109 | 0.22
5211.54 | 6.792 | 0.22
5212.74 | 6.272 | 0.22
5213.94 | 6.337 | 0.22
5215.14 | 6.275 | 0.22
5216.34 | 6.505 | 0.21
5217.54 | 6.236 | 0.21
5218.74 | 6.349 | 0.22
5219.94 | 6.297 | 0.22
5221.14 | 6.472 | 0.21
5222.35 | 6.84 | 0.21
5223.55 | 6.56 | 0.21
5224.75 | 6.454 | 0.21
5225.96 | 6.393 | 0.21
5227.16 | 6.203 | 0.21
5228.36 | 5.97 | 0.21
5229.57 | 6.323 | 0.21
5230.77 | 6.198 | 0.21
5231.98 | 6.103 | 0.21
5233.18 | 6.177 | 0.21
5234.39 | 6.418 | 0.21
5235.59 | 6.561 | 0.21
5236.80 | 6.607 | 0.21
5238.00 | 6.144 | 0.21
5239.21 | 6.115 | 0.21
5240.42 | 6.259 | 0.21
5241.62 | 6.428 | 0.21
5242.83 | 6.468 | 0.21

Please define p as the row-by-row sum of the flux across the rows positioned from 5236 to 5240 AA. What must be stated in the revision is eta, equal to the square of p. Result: 356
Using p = 19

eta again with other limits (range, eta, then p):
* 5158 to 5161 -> 159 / 13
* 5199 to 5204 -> 1127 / 34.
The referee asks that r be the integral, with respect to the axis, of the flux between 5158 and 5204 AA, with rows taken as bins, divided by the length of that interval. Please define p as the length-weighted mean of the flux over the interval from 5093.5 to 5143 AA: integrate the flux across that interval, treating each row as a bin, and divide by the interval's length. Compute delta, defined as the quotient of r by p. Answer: 1.10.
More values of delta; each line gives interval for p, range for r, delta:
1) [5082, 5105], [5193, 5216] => 1.18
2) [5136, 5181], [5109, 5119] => 1.03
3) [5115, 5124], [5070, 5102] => 0.98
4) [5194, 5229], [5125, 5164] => 0.89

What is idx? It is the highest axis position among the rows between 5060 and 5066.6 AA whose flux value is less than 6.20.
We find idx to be 5064.84 AA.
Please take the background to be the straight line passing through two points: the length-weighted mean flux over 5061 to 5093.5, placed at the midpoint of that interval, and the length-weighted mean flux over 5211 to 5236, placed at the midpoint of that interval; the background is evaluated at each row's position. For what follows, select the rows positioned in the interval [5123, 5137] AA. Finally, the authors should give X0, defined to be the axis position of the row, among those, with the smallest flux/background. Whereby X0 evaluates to 5124.67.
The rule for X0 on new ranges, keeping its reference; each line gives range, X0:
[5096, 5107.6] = 5107.00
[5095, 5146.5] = 5124.67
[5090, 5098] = 5097.60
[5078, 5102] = 5083.53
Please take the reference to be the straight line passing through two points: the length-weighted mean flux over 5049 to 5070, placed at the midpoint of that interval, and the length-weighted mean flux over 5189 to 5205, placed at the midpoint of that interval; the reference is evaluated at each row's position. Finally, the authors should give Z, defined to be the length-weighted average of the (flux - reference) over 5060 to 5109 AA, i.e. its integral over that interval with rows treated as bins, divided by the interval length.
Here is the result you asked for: -0.31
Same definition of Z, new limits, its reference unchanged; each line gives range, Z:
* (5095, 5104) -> -0.49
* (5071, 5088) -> -0.30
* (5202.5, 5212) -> -1.58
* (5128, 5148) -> -1.10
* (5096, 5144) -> -0.82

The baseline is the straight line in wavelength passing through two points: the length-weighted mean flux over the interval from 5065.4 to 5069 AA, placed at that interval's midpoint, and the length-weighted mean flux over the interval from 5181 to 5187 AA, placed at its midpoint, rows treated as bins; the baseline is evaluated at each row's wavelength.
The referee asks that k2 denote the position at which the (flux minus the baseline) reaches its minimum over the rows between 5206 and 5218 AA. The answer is 5209.14 AA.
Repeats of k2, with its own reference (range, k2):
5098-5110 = 5108.17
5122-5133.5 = 5124.67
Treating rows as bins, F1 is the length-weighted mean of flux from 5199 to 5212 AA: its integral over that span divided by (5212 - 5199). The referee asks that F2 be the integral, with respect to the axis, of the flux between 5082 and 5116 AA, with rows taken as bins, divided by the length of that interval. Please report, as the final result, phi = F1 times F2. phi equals 44.8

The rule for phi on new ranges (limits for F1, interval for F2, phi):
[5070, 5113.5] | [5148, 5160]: 39.4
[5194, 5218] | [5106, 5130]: 44.9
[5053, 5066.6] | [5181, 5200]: 46.0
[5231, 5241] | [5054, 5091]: 39.0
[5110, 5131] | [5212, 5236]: 39.5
